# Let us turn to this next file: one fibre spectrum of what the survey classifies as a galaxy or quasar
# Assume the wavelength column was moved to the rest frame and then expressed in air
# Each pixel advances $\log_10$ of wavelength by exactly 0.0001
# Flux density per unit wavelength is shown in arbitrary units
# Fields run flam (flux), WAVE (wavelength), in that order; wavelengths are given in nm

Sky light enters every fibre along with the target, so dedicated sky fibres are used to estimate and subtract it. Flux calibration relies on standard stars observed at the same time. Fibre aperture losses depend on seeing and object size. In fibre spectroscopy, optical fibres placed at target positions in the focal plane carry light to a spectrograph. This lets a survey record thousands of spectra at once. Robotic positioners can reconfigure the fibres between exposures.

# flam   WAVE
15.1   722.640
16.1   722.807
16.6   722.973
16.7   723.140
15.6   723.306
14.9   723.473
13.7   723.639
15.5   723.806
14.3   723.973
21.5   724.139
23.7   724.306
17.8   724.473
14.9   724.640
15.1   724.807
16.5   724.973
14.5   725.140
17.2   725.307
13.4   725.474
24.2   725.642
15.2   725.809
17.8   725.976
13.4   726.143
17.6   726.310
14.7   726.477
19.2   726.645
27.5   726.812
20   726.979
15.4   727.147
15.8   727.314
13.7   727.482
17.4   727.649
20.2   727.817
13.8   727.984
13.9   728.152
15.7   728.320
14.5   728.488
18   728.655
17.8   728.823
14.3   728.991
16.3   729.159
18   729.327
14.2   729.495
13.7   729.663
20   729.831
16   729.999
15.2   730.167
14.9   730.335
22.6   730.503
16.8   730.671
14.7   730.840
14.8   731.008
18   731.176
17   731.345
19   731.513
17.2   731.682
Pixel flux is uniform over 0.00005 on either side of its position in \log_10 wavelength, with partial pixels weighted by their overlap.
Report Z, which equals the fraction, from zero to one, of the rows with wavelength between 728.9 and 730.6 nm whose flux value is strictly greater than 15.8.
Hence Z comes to 0.50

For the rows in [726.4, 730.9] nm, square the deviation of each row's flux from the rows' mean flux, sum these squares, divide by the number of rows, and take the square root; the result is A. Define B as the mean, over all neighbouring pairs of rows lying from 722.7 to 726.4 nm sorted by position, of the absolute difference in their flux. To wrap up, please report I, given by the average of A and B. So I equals 3.14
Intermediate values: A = 3.1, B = 3.1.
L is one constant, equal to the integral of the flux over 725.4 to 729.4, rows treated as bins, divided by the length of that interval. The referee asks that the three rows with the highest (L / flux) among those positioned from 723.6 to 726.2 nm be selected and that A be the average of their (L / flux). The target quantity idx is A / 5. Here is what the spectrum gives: 0.252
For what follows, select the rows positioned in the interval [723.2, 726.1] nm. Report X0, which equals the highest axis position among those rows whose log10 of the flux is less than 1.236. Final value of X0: 725.809 nm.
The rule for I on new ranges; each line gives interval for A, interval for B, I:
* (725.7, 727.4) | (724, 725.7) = 3.68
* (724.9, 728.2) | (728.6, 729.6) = 2.93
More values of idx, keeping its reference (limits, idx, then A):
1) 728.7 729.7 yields 0.242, 1.21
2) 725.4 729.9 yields 0.252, 1.26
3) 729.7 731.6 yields 0.230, 1.15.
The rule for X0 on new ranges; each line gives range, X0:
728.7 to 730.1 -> 729.999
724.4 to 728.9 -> 728.488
